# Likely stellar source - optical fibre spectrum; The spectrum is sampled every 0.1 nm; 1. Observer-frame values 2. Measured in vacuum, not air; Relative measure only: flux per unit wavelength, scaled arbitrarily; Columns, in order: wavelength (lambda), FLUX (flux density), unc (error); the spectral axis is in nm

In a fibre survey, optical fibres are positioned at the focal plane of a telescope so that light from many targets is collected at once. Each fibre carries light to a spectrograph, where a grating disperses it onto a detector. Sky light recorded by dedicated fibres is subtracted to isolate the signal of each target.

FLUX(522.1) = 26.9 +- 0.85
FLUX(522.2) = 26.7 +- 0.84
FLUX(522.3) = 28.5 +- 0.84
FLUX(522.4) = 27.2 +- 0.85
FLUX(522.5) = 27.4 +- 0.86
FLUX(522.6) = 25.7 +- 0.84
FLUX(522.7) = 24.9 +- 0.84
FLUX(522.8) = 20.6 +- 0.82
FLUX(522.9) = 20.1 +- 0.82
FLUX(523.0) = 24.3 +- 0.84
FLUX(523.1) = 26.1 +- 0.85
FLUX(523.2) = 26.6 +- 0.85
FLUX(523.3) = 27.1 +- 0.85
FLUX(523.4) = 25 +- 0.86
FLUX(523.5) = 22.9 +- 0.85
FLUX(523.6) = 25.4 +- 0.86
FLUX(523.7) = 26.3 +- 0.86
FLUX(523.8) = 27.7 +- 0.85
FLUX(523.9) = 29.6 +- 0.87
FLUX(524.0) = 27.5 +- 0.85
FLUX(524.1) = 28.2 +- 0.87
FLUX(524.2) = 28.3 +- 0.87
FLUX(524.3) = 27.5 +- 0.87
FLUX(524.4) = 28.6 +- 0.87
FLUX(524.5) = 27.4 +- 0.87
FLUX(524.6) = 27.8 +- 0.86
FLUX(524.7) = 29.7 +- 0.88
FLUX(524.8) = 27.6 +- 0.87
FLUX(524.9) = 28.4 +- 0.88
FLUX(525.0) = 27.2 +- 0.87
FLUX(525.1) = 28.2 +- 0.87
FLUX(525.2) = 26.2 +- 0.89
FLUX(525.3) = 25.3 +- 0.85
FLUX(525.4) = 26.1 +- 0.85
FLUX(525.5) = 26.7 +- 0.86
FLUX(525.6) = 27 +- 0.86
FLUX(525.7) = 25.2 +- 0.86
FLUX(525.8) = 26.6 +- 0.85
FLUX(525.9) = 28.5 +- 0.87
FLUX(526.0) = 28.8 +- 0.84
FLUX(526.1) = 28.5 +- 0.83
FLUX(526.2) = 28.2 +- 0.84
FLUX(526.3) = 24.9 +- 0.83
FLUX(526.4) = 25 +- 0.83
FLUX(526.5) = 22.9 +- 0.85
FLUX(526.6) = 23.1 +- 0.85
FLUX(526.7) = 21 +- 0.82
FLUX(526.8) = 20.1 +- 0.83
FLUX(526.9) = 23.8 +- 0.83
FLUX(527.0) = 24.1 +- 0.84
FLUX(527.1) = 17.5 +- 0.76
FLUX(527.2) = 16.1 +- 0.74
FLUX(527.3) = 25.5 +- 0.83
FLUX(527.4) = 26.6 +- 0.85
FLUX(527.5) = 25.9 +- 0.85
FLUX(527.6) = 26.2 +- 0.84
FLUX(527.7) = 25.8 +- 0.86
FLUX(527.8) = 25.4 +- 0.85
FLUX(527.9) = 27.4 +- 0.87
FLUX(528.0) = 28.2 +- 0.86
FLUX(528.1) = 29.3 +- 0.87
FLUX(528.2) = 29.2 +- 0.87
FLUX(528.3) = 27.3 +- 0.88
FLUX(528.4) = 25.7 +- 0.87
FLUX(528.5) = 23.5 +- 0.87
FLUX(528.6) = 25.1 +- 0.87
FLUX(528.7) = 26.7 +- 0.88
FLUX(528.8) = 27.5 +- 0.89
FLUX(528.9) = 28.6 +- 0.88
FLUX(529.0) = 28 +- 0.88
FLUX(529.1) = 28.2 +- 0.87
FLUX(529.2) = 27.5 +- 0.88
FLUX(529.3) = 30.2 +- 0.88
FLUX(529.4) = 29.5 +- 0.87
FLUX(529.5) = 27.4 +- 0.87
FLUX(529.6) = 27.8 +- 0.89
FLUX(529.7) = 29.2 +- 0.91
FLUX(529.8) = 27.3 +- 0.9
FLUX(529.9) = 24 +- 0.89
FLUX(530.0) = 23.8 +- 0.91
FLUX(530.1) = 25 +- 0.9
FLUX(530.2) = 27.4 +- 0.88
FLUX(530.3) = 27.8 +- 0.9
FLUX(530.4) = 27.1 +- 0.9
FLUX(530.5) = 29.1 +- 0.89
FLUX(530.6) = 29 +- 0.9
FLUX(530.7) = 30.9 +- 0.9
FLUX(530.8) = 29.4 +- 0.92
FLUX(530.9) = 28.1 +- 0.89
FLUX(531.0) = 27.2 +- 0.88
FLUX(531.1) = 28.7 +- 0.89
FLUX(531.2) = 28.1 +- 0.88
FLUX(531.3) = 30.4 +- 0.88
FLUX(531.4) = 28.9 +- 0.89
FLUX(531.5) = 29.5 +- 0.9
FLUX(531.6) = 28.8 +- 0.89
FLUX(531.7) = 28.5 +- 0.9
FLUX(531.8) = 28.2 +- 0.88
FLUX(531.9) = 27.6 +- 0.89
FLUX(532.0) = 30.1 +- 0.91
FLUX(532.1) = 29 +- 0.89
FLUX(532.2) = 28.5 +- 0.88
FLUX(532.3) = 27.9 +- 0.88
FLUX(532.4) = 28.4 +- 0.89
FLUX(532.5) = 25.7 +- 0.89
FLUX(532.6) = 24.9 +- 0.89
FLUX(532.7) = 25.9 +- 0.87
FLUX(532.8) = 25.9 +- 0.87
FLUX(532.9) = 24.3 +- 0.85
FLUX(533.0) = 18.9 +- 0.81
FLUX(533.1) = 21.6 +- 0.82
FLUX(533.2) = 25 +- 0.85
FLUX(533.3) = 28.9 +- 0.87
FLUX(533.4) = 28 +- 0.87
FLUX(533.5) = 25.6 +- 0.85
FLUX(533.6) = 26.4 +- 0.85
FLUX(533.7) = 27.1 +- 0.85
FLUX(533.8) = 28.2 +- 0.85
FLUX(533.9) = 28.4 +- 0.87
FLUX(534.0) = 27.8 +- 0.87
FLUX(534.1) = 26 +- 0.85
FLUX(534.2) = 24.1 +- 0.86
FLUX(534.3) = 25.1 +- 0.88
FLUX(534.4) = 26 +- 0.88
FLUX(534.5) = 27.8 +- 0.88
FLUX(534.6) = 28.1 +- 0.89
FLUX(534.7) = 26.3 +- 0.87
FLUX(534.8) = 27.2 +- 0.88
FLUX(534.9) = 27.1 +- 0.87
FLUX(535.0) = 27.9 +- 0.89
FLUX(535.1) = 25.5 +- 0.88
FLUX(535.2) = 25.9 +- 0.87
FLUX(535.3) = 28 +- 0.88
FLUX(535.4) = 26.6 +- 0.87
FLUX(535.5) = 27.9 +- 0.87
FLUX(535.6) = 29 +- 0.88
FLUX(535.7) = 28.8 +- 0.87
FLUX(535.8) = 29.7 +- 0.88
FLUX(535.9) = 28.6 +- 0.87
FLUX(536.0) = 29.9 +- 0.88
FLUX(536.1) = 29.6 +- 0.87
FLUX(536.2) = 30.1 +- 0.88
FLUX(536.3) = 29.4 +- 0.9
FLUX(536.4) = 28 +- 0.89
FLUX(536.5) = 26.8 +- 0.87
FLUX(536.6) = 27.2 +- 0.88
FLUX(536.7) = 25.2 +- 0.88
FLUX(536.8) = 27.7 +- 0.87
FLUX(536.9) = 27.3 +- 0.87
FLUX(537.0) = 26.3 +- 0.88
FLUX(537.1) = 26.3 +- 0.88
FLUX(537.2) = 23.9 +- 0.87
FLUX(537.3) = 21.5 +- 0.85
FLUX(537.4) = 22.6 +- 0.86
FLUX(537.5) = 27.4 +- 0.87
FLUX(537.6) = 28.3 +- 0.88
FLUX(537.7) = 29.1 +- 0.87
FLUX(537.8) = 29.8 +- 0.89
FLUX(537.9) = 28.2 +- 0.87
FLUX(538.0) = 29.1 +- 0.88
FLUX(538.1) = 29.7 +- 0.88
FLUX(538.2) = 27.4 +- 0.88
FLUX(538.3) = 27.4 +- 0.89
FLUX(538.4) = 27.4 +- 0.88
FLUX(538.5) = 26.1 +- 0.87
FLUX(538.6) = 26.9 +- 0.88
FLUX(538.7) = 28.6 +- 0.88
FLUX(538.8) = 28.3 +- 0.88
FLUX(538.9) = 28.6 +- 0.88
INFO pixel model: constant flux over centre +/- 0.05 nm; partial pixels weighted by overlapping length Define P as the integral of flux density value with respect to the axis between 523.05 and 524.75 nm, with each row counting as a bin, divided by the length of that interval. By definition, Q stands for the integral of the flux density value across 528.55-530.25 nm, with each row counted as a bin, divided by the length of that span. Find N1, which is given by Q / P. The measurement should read 1.00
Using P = 27.2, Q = 27.2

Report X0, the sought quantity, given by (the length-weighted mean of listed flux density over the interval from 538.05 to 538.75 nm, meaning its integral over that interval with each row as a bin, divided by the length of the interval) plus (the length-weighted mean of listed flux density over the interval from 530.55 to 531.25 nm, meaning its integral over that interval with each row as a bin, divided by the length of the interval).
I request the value 56.4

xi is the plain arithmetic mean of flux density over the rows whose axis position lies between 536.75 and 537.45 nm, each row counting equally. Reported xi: 25.1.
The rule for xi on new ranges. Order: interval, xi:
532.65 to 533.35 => 24.4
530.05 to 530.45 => 26.8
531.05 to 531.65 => 29.1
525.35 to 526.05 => 27.0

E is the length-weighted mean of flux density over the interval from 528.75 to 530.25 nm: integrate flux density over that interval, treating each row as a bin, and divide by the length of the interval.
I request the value 27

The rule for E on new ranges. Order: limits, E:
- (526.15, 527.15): 23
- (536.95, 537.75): 26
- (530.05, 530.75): 28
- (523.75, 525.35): 28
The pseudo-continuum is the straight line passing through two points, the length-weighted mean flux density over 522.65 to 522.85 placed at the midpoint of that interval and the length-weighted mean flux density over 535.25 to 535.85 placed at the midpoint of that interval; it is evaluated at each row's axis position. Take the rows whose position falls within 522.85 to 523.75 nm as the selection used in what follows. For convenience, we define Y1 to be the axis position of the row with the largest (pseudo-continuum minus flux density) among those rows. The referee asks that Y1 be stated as 522.9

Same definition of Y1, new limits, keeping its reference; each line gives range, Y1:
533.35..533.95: 533.5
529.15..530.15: 530.0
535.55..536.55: 536.5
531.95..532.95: 532.9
